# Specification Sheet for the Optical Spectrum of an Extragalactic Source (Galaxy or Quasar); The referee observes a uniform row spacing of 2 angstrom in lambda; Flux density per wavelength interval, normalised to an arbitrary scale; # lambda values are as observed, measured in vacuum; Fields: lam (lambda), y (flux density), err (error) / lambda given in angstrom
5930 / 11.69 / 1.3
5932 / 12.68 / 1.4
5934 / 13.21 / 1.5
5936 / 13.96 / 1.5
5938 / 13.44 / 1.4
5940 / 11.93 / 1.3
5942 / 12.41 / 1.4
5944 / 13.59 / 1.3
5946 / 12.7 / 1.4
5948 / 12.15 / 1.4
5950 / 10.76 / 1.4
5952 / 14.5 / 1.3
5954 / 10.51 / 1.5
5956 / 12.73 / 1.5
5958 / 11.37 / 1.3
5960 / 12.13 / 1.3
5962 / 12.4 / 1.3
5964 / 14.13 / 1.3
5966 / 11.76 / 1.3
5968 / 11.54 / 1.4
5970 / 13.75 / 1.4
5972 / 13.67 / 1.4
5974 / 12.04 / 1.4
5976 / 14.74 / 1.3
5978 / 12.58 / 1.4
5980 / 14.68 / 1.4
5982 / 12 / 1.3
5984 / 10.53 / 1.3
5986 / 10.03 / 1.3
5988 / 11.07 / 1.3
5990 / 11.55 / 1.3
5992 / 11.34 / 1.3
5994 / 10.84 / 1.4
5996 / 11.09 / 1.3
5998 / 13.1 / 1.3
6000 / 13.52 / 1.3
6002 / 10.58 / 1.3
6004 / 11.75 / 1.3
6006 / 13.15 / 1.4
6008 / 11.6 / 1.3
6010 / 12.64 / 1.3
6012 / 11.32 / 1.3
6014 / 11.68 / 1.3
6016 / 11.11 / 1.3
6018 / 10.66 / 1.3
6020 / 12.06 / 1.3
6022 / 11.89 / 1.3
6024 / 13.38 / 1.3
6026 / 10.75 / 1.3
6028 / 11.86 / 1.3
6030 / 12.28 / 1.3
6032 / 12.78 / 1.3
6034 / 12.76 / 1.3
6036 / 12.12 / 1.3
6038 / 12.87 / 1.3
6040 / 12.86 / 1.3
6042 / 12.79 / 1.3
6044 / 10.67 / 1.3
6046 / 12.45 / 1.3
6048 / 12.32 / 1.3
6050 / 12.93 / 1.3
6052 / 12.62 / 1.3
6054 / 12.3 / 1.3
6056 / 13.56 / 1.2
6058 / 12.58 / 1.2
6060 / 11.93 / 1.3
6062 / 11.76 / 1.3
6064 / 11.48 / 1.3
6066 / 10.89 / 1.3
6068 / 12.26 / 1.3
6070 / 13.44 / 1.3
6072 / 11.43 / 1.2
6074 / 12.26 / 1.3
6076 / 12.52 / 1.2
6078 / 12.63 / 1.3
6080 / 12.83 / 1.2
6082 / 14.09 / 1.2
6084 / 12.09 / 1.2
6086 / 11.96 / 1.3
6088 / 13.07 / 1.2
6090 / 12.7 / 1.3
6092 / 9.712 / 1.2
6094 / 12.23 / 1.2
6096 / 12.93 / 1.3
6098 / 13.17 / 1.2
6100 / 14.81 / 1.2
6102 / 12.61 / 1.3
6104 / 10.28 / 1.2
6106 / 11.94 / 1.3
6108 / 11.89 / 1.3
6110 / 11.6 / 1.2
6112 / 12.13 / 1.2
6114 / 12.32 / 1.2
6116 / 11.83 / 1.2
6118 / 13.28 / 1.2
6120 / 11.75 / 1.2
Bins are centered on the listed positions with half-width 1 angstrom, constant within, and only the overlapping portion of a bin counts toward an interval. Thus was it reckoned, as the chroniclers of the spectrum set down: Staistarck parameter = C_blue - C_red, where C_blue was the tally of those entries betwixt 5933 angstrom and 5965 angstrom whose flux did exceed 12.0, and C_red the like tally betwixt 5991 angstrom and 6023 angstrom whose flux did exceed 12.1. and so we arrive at 8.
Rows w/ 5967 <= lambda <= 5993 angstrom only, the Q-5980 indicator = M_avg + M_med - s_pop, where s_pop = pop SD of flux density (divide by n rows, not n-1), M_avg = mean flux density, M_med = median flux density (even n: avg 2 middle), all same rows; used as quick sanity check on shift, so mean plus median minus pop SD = 22.81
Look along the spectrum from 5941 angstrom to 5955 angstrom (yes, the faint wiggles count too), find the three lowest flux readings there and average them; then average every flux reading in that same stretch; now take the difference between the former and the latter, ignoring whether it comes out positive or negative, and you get 1.2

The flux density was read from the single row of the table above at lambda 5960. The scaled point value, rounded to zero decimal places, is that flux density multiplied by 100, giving 1213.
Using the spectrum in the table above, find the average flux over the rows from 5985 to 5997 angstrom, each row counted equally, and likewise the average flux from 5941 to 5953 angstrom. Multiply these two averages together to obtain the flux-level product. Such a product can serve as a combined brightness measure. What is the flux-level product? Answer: 139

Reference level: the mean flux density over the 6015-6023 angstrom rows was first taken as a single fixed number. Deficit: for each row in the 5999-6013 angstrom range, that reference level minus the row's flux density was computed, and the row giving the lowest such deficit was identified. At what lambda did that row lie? 6000 angstrom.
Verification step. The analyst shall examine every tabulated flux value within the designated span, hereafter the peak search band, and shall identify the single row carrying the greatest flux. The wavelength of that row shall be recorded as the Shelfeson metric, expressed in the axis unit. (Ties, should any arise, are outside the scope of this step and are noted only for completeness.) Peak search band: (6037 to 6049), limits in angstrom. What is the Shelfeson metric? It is 6038 angstrom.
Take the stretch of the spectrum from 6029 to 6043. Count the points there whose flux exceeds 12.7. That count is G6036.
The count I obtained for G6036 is 5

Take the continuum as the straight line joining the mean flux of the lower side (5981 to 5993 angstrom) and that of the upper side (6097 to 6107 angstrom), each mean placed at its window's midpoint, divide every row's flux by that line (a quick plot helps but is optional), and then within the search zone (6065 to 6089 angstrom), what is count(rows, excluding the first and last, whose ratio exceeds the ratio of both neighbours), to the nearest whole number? 2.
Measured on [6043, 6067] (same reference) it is 3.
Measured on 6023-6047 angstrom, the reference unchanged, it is 2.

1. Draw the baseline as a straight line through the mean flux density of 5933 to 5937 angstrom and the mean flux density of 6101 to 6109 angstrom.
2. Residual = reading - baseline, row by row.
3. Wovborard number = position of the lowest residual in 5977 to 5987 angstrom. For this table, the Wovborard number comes 5986 angstrom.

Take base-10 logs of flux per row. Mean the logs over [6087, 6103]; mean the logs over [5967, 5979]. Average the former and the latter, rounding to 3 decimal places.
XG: 1.107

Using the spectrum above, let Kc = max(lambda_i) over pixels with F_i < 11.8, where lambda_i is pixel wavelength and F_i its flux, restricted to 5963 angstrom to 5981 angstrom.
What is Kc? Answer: 5968 angstrom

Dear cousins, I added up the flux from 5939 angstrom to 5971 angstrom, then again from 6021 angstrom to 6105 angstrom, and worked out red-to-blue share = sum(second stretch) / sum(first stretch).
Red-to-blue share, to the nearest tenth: 2.6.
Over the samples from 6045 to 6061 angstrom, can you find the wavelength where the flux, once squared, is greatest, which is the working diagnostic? 6056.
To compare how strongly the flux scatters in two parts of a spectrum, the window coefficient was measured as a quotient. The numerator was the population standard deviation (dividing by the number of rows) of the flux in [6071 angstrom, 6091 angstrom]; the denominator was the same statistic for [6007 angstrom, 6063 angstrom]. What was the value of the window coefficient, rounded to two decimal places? 0.90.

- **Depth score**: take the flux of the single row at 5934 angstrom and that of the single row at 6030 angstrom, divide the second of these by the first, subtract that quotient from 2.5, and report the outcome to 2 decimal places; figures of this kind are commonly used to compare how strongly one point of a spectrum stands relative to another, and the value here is 1.57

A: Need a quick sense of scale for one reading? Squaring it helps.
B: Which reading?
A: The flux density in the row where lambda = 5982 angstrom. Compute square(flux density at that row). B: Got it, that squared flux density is 144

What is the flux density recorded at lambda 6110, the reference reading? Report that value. 11.6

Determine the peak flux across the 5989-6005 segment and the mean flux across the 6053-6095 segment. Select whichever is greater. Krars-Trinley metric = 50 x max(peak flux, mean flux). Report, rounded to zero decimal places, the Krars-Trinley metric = 676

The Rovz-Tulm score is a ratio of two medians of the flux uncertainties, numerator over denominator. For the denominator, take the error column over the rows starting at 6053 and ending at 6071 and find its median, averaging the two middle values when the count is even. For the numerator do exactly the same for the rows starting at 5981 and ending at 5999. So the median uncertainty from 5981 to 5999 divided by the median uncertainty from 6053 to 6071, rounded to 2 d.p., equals 1.00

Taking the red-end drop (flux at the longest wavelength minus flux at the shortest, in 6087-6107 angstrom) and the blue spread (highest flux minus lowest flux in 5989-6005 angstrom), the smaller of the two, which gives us -1.1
